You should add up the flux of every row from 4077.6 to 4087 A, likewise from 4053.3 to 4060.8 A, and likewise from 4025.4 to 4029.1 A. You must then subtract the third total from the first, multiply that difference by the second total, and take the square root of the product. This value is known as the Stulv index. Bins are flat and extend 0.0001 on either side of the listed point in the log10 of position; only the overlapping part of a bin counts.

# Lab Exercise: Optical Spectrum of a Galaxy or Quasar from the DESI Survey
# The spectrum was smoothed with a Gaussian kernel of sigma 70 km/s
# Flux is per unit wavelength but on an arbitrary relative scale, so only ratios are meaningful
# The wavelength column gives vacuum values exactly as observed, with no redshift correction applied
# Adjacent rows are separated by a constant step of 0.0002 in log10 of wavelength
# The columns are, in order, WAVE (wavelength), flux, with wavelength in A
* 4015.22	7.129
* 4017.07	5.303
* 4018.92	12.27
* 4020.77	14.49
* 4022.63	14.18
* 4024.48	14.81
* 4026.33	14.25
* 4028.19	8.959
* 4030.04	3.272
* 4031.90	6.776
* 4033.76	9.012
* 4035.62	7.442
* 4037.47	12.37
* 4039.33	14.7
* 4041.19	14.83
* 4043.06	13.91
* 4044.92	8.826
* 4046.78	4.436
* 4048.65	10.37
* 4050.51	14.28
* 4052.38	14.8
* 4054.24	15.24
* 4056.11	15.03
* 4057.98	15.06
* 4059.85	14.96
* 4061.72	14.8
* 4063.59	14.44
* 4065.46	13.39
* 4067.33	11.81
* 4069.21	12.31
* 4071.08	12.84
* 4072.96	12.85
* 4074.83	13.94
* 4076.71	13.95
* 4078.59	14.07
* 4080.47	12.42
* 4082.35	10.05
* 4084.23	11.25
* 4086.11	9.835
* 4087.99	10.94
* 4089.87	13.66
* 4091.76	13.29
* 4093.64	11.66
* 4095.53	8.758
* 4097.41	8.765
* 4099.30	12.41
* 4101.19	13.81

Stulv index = 45.6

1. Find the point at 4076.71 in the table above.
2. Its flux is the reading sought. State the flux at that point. 13.95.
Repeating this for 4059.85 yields 14.96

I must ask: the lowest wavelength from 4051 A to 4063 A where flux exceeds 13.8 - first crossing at 4052.38 A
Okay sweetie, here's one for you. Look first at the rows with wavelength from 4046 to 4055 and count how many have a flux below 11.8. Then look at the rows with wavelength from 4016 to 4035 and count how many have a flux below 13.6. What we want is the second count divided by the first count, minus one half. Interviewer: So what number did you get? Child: 2.5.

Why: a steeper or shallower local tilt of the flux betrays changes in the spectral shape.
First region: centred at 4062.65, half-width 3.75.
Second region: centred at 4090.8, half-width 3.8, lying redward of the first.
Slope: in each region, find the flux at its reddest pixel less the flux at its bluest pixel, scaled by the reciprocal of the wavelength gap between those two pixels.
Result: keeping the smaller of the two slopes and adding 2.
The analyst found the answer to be 1.7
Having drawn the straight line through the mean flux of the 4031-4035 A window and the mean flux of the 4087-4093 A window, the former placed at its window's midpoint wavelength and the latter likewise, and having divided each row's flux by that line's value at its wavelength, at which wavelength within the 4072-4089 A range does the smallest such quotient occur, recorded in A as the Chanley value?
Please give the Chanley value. 4086.11 A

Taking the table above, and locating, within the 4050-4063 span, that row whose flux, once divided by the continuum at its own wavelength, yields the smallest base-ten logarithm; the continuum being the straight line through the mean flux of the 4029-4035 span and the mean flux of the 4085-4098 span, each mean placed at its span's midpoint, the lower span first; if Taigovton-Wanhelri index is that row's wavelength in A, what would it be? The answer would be 4061.72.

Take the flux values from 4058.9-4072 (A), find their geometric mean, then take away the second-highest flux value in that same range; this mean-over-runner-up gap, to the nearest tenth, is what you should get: -1.3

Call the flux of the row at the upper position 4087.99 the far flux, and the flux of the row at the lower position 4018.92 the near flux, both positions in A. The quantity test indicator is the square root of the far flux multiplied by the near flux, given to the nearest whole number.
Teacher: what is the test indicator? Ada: 12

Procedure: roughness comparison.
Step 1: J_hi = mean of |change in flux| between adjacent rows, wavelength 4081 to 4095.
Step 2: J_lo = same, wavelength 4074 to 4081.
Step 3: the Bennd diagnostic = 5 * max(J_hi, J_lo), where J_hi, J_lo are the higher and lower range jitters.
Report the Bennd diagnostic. 7.0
